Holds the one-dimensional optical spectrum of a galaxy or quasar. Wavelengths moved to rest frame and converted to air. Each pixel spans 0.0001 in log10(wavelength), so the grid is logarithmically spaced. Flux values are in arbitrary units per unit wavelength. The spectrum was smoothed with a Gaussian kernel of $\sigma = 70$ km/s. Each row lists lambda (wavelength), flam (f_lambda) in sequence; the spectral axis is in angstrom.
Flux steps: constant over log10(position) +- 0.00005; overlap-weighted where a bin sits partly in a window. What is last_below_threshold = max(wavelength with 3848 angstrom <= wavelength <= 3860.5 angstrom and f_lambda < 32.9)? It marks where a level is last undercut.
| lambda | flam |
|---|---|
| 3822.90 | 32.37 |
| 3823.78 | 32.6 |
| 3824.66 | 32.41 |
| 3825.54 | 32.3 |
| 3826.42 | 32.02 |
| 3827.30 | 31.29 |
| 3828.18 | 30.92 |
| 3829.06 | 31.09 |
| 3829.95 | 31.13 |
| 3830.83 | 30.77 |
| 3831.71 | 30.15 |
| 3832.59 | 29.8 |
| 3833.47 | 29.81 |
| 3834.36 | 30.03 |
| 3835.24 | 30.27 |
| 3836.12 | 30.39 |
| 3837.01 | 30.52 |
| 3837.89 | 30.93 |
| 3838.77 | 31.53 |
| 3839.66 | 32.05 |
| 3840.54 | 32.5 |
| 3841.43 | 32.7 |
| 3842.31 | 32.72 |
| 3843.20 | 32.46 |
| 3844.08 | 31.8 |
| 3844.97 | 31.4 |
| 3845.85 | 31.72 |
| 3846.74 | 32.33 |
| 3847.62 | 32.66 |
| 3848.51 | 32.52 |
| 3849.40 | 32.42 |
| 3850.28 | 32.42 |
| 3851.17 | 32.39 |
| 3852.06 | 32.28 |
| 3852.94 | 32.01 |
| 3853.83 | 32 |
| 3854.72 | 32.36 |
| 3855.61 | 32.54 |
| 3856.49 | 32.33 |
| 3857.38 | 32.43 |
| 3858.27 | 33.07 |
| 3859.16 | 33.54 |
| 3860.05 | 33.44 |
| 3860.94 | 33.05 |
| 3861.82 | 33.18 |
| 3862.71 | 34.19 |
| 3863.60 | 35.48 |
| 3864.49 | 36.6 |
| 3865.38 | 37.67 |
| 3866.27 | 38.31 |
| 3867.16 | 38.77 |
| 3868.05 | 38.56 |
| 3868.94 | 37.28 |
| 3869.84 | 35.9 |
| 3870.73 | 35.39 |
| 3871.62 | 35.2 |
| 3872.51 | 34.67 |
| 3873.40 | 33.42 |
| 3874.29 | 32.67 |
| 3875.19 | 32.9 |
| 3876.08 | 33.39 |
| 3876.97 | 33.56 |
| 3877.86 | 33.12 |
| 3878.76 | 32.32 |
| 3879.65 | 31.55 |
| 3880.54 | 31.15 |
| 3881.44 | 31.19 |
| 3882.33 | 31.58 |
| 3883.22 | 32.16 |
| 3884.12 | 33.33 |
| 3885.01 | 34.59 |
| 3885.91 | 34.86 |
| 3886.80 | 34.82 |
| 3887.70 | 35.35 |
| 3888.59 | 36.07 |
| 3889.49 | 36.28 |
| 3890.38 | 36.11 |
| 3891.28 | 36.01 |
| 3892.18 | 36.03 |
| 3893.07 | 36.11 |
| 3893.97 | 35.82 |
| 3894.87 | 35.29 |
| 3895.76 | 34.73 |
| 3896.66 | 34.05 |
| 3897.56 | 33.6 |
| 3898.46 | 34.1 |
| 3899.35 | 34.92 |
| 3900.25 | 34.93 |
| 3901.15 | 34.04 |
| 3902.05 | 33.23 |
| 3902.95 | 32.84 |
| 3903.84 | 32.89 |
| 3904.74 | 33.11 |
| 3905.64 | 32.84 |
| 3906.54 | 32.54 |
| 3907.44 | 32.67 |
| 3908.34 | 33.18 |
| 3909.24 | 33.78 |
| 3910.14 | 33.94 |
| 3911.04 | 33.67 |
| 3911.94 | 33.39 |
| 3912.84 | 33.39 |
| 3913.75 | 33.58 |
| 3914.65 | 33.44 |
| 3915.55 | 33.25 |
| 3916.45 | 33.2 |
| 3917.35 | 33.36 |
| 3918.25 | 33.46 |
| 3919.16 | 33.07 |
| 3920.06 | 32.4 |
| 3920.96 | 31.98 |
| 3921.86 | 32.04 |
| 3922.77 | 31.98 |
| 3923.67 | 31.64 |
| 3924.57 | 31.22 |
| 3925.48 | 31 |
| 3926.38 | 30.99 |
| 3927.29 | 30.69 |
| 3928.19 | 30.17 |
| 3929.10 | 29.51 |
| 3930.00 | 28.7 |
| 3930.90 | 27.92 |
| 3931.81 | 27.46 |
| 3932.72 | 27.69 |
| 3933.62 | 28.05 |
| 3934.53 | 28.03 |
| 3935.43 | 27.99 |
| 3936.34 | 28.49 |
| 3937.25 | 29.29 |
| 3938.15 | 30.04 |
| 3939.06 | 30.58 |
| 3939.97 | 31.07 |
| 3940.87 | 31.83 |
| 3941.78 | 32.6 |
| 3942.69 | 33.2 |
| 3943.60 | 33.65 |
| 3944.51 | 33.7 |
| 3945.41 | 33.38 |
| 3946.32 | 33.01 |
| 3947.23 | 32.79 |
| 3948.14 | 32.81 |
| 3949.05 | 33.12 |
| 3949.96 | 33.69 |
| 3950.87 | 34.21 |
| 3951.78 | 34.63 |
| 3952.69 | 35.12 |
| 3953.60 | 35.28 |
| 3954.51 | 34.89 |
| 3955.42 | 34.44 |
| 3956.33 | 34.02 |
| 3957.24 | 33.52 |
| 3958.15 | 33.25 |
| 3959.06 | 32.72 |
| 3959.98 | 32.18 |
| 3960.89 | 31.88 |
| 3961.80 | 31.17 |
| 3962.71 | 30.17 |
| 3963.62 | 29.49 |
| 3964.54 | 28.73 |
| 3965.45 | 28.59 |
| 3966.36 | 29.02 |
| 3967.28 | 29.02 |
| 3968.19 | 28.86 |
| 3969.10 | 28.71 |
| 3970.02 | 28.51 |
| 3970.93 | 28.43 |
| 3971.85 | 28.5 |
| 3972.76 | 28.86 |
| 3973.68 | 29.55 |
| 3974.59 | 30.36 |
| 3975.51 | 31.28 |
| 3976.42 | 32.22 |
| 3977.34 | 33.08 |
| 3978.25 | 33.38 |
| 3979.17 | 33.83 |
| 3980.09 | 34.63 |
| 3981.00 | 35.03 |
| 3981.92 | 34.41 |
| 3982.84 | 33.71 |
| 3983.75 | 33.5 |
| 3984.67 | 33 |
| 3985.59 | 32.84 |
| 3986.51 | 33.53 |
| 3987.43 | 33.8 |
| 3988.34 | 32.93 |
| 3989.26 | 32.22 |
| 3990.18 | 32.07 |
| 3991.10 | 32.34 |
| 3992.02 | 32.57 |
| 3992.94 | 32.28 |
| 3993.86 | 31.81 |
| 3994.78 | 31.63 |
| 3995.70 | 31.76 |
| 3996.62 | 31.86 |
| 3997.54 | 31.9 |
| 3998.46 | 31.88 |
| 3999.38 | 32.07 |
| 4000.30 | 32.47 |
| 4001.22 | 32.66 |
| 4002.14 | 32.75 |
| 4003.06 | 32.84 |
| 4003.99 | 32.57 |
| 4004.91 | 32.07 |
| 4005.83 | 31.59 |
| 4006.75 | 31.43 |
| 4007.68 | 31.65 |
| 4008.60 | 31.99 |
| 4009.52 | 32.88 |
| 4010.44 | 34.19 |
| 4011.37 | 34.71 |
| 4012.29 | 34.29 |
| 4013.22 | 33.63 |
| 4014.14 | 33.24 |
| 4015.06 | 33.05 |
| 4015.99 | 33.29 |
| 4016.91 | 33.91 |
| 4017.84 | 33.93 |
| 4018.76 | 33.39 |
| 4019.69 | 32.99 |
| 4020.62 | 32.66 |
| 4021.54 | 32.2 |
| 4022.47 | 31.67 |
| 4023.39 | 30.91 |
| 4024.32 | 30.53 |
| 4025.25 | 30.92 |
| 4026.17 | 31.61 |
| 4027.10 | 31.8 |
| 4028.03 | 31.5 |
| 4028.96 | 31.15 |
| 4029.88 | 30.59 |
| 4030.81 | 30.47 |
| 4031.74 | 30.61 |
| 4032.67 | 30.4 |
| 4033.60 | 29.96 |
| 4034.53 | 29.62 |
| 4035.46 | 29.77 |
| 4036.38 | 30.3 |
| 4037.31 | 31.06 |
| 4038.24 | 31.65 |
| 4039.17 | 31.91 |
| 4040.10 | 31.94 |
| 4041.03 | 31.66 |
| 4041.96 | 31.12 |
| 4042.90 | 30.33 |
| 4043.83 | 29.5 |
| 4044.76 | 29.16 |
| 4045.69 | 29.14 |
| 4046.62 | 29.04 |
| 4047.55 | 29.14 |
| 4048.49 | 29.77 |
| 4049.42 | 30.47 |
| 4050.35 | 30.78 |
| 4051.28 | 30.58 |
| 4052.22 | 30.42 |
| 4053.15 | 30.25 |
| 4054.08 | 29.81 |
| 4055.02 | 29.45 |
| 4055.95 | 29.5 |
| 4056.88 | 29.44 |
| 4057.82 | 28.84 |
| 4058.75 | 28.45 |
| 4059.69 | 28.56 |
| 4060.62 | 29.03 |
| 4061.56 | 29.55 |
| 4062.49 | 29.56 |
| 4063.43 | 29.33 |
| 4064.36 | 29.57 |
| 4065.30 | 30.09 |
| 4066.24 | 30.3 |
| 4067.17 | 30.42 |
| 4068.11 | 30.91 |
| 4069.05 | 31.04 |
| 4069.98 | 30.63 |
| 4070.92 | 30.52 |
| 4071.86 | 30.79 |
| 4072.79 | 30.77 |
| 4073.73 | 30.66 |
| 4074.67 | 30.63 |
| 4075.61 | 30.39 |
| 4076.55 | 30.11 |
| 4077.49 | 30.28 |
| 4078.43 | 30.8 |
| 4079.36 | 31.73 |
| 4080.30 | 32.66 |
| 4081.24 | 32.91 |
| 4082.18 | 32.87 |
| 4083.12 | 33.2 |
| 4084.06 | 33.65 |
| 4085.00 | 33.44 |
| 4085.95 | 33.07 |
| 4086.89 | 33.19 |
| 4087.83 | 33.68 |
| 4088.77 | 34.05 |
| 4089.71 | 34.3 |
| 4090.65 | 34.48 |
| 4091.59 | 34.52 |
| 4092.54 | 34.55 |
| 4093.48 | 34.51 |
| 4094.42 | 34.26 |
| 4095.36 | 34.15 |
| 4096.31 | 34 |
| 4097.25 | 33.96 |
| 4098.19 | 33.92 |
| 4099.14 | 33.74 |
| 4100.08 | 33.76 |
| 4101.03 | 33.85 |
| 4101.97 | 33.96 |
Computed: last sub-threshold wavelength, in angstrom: 3857.38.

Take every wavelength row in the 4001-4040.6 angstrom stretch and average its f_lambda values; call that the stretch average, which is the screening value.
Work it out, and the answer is 32.0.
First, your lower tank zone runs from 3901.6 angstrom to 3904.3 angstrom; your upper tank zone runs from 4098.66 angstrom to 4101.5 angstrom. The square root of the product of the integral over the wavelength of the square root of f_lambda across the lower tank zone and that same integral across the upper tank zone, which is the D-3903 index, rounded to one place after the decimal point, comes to 16.0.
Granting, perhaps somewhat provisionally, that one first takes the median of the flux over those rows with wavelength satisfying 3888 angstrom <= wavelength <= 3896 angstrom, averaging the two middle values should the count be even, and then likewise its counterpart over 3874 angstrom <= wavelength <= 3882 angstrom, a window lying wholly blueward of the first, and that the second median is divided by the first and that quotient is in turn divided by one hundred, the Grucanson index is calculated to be 0.0091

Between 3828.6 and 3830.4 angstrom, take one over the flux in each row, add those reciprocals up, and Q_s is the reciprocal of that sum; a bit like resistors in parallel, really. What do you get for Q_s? 15.6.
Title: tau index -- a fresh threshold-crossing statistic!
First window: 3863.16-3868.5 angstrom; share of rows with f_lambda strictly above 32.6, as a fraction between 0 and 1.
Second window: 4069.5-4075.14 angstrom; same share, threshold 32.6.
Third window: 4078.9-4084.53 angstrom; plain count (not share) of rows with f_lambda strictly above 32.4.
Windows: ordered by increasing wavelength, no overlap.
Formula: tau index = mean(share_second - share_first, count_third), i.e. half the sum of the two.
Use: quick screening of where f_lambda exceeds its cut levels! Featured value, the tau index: 2.0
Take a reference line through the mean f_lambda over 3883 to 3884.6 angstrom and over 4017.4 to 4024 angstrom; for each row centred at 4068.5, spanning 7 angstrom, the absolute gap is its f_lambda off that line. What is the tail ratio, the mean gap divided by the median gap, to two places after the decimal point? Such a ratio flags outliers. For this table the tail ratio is 0.99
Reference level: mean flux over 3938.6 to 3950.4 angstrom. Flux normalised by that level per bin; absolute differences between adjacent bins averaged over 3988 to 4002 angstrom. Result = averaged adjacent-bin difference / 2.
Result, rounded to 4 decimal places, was 0.0037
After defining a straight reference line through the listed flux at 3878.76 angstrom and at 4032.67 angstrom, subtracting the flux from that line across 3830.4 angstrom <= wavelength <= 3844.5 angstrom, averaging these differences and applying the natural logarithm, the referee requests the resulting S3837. 0.5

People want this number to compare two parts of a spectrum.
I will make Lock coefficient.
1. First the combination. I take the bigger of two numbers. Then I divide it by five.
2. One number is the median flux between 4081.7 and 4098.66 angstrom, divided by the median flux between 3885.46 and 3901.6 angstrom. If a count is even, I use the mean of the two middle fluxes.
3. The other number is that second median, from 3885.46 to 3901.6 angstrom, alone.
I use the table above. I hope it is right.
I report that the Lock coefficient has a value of 7.0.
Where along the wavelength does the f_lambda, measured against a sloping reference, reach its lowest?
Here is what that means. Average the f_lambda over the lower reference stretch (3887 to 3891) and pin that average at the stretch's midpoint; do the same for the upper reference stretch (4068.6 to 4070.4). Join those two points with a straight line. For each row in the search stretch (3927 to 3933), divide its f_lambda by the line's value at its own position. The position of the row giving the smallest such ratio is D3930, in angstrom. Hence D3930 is 3931.81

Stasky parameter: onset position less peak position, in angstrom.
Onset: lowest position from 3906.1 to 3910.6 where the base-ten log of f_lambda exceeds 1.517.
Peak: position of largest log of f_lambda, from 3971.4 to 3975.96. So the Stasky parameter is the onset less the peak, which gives -67.2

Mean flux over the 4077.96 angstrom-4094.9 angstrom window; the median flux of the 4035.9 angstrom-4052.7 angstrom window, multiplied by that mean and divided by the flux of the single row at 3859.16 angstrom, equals 30.4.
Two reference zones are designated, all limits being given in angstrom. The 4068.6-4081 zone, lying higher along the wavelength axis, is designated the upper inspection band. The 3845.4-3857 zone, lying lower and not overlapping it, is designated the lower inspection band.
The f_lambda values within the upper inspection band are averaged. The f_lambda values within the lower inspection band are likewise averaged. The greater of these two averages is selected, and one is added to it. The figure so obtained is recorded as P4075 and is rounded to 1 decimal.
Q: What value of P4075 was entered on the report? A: 33.3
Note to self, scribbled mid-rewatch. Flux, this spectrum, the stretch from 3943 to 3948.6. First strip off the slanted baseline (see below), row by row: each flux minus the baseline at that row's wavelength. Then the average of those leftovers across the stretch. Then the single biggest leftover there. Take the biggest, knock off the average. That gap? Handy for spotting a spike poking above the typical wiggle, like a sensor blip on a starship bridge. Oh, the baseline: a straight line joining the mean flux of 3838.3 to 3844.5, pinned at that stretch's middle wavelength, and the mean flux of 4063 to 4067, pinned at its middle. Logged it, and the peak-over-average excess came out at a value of 0.46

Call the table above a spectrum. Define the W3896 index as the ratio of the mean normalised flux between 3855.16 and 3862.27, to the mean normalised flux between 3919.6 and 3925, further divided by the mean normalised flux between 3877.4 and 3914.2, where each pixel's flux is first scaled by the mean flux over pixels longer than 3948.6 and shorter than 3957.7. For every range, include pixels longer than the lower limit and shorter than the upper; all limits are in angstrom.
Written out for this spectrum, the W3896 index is 1.05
